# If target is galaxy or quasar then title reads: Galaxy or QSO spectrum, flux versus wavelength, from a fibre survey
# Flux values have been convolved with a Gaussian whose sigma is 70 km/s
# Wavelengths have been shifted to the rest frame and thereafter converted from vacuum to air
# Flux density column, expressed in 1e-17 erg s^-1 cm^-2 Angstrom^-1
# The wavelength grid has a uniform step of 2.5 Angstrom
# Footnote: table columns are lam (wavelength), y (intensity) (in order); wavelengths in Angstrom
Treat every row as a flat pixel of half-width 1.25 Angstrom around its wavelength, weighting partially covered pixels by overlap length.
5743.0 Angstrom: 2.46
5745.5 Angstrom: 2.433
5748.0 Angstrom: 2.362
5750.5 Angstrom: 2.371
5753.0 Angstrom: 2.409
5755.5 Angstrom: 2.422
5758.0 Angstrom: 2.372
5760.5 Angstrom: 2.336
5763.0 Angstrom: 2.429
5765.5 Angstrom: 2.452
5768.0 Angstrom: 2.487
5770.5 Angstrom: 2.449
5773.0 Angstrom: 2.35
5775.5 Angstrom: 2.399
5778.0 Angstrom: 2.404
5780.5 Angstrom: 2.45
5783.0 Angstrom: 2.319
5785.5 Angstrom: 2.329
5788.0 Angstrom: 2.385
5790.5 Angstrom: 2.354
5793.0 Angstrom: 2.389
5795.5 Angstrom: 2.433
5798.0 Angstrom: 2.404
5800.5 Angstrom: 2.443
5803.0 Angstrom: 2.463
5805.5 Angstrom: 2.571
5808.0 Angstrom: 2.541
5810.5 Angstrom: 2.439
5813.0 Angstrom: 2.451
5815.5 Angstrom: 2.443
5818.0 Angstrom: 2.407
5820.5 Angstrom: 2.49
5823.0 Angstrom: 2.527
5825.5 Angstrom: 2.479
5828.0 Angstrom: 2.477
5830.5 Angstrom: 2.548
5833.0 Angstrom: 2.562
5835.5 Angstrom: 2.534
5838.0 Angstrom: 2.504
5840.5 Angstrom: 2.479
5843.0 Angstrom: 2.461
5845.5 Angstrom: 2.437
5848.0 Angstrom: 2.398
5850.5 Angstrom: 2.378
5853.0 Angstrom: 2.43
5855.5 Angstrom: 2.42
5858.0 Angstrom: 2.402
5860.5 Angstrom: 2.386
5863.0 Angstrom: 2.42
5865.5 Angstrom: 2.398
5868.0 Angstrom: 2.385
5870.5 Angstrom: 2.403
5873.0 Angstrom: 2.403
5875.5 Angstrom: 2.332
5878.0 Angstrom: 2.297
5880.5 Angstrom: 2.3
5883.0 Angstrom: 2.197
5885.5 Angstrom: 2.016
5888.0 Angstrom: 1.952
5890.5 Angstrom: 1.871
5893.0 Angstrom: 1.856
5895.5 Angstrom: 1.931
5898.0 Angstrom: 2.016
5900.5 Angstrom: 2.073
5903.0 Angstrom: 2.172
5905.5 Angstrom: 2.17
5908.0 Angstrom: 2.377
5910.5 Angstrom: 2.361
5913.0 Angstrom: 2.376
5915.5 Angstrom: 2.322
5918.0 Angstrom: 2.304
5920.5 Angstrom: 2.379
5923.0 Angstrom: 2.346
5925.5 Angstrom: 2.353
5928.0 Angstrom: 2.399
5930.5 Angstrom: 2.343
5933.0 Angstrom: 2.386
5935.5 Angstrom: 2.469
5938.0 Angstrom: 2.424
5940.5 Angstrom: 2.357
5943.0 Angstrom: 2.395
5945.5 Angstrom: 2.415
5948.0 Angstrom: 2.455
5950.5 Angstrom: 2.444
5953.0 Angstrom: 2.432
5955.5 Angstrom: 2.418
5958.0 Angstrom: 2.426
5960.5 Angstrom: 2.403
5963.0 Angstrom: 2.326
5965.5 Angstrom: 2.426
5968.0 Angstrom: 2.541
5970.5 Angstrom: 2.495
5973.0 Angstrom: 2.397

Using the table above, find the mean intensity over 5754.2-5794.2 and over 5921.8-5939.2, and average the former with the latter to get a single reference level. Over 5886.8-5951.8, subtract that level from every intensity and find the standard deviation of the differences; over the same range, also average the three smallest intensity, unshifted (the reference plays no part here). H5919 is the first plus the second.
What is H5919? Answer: 2.08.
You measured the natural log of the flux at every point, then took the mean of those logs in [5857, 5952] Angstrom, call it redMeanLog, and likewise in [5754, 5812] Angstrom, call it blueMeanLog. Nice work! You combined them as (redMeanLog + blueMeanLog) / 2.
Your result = 0.853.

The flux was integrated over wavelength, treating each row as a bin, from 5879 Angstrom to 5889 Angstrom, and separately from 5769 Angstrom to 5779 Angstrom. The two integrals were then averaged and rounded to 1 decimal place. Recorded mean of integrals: 22.6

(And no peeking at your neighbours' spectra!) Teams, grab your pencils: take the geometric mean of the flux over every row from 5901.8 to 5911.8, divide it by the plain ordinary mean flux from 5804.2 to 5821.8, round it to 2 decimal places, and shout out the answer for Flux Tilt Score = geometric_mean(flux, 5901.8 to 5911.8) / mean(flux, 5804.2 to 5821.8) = 0.92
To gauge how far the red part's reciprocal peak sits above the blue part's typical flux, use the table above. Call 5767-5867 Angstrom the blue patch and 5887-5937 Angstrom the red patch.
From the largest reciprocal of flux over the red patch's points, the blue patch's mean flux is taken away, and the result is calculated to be -1.902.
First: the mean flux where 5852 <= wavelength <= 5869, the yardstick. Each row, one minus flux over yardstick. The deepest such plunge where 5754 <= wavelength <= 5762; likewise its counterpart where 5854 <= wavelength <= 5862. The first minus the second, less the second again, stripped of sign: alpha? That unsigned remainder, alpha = 0.013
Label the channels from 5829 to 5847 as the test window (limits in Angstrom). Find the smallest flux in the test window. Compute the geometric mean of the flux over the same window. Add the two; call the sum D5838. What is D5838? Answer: 4.9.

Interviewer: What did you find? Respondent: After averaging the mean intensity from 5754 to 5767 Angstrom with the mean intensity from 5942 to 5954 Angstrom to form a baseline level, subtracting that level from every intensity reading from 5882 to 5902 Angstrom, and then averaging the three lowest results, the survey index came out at -0.53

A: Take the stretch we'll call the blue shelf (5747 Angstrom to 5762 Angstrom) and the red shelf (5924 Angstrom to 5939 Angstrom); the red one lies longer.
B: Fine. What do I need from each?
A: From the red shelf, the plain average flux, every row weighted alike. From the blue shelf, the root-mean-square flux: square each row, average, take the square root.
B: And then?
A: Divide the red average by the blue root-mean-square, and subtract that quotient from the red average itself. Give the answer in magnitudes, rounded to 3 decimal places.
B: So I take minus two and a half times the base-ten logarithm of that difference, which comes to -0.356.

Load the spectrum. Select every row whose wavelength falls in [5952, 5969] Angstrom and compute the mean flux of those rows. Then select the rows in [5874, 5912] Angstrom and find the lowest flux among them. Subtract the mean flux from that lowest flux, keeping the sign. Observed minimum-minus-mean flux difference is -0.57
